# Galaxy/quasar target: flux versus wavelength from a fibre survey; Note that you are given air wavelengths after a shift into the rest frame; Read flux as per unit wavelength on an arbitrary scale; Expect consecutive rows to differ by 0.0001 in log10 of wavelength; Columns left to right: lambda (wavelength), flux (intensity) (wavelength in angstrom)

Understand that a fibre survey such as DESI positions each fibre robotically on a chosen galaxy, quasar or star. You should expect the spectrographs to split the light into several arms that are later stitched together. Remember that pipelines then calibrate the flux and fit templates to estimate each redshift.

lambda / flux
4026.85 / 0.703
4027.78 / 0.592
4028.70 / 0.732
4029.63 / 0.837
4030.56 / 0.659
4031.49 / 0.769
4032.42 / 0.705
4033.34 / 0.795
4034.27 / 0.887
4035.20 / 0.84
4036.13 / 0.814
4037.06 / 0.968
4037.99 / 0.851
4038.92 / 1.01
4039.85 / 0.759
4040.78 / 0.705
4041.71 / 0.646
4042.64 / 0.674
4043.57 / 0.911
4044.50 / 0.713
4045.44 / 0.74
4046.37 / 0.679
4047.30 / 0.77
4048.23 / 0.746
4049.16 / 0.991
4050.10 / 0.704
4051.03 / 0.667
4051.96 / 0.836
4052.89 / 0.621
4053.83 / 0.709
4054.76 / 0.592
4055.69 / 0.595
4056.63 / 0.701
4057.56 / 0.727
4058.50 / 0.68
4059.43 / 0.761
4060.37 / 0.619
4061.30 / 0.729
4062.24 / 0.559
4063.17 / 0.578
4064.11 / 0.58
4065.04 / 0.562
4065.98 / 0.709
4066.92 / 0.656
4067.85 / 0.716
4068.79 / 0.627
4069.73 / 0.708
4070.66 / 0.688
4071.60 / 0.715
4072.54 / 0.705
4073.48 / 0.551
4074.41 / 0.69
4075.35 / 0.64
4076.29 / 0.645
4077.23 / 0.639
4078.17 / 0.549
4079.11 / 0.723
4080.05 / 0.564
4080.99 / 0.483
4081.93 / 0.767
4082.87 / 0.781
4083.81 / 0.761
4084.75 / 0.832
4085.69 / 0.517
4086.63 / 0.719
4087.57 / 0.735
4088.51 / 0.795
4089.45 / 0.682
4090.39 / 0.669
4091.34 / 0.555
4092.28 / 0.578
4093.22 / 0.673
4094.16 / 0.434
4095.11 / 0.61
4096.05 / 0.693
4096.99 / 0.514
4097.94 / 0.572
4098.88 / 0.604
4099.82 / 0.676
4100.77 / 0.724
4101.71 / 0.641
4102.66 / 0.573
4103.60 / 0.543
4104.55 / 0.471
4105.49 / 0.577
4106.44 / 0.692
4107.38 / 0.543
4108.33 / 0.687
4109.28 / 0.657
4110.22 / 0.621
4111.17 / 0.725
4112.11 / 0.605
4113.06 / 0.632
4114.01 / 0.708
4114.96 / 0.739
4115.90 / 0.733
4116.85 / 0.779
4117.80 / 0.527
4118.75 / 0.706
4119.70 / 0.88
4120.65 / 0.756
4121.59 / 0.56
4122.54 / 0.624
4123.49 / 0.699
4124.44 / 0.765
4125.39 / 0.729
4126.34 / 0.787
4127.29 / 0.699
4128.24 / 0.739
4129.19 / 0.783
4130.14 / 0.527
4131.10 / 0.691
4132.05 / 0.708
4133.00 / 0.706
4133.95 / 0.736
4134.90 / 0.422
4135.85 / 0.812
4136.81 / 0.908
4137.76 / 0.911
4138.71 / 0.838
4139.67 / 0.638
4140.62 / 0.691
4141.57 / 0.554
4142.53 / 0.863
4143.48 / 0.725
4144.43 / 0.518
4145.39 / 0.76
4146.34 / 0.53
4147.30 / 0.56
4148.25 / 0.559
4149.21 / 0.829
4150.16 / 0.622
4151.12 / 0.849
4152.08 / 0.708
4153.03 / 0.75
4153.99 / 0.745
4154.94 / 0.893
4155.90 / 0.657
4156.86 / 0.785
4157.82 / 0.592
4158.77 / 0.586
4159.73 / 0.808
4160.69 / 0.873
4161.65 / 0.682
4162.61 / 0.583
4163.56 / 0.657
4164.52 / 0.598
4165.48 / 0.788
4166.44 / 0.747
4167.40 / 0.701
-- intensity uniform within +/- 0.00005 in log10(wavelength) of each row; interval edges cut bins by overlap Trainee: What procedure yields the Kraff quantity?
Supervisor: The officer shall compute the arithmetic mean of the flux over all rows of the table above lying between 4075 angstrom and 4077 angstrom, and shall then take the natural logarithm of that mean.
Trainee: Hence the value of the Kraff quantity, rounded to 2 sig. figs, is -0.44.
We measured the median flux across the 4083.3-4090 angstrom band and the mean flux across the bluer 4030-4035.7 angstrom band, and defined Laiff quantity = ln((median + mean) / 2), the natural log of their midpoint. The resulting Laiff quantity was -0.280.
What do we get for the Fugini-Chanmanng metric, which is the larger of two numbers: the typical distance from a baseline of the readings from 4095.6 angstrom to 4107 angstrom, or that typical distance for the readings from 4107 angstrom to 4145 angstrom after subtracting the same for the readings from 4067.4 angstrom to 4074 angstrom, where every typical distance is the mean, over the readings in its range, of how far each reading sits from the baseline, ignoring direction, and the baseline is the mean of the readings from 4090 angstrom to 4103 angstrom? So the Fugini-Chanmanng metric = 0.066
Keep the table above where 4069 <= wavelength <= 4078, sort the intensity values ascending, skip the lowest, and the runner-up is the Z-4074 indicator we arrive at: 0.639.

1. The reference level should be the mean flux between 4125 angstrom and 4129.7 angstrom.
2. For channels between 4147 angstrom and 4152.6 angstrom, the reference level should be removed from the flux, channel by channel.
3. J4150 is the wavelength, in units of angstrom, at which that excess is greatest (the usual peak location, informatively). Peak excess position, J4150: 4151.12 angstrom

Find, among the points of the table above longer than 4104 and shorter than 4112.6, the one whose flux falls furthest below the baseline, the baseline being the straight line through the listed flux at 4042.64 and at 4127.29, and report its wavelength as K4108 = 4104.55 angstrom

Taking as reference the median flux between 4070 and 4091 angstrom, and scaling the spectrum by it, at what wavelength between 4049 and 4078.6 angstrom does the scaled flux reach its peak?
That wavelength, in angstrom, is 4049.16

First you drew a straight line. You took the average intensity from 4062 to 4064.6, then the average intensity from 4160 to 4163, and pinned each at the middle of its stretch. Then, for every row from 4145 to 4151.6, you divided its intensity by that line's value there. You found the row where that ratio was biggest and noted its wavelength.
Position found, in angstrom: 4151.12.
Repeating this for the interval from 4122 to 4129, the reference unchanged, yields 4126.34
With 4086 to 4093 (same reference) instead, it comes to 4088.51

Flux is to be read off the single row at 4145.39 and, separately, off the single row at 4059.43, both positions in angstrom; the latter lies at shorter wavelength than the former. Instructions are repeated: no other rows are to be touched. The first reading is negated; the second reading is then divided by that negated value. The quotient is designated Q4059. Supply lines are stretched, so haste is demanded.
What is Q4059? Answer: -1.00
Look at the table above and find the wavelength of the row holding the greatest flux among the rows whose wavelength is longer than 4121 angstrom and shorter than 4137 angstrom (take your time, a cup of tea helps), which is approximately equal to 4136.81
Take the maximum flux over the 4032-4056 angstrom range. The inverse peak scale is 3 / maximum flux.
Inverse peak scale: 3.0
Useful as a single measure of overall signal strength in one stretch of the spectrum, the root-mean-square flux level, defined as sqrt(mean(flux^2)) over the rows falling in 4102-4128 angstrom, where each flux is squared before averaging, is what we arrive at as 0.674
